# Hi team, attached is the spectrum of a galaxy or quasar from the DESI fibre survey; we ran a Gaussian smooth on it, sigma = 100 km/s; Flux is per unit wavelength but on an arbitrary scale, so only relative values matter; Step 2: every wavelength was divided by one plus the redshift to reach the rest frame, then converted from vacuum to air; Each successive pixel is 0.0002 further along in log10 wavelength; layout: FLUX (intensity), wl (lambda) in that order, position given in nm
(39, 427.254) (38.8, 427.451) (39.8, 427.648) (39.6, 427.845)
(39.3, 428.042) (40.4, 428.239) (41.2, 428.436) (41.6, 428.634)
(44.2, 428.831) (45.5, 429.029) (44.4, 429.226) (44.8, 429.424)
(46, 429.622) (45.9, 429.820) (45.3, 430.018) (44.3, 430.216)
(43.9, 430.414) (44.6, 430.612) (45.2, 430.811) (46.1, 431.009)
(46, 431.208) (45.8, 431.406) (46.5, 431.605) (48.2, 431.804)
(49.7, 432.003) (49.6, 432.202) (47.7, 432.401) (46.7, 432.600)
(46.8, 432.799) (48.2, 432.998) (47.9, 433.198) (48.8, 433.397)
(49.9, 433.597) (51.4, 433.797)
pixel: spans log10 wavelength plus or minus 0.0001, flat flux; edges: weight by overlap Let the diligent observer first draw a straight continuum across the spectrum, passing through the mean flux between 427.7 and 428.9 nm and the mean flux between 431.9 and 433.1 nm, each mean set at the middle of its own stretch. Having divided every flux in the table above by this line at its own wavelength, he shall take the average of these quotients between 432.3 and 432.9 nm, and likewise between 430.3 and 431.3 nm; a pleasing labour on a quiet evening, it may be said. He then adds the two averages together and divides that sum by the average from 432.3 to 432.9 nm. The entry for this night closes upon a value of 2.02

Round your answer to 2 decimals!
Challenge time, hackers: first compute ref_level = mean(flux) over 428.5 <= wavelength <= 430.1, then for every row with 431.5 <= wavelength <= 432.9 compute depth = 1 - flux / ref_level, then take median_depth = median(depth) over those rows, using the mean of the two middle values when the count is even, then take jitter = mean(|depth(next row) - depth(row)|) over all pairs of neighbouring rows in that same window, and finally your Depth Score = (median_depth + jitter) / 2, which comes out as -0.02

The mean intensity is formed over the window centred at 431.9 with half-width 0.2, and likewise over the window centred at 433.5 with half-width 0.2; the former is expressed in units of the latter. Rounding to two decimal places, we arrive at 0.99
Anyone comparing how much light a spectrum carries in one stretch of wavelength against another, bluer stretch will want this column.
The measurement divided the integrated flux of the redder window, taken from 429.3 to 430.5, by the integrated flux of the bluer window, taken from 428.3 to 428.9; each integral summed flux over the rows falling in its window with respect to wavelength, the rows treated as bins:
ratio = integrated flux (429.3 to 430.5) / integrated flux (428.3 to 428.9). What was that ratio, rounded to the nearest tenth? 2.1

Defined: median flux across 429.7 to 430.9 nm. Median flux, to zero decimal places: 45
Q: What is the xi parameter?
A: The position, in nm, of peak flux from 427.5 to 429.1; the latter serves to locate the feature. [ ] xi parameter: 429.029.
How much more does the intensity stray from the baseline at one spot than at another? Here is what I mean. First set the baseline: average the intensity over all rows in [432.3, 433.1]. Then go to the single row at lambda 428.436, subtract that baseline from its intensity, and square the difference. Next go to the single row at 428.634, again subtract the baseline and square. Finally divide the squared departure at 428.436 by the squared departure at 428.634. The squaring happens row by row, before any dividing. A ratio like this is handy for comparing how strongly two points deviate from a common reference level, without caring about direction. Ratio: 1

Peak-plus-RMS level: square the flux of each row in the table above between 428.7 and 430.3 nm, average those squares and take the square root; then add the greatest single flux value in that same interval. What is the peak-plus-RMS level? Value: 91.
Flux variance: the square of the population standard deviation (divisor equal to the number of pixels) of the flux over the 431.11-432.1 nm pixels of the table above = 2.2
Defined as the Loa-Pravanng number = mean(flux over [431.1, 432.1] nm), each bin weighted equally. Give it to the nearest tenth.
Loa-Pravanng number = 47.2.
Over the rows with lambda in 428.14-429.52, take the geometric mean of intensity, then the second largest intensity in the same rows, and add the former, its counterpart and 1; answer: 88.9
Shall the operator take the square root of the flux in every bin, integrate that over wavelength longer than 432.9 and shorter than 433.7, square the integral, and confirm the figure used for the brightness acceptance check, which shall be 31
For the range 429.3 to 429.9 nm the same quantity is 16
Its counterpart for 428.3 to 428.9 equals 15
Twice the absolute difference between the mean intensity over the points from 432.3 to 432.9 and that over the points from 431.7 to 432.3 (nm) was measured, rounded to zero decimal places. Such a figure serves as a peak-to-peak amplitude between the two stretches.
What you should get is 4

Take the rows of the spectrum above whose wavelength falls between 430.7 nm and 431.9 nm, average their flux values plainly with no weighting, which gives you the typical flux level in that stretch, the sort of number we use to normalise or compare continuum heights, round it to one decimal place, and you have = 46.3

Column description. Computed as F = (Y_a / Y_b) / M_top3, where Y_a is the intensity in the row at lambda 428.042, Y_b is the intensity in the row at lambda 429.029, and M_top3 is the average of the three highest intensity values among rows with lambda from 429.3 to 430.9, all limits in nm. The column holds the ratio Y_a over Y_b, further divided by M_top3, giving 0.0189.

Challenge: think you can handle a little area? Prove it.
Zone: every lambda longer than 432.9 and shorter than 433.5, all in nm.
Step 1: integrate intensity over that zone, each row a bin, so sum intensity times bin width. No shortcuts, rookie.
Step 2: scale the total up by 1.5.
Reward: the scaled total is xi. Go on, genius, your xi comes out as 43.4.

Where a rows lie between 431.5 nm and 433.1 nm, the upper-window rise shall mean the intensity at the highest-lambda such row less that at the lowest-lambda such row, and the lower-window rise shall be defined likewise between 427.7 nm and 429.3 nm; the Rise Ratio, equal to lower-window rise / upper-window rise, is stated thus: 2.8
